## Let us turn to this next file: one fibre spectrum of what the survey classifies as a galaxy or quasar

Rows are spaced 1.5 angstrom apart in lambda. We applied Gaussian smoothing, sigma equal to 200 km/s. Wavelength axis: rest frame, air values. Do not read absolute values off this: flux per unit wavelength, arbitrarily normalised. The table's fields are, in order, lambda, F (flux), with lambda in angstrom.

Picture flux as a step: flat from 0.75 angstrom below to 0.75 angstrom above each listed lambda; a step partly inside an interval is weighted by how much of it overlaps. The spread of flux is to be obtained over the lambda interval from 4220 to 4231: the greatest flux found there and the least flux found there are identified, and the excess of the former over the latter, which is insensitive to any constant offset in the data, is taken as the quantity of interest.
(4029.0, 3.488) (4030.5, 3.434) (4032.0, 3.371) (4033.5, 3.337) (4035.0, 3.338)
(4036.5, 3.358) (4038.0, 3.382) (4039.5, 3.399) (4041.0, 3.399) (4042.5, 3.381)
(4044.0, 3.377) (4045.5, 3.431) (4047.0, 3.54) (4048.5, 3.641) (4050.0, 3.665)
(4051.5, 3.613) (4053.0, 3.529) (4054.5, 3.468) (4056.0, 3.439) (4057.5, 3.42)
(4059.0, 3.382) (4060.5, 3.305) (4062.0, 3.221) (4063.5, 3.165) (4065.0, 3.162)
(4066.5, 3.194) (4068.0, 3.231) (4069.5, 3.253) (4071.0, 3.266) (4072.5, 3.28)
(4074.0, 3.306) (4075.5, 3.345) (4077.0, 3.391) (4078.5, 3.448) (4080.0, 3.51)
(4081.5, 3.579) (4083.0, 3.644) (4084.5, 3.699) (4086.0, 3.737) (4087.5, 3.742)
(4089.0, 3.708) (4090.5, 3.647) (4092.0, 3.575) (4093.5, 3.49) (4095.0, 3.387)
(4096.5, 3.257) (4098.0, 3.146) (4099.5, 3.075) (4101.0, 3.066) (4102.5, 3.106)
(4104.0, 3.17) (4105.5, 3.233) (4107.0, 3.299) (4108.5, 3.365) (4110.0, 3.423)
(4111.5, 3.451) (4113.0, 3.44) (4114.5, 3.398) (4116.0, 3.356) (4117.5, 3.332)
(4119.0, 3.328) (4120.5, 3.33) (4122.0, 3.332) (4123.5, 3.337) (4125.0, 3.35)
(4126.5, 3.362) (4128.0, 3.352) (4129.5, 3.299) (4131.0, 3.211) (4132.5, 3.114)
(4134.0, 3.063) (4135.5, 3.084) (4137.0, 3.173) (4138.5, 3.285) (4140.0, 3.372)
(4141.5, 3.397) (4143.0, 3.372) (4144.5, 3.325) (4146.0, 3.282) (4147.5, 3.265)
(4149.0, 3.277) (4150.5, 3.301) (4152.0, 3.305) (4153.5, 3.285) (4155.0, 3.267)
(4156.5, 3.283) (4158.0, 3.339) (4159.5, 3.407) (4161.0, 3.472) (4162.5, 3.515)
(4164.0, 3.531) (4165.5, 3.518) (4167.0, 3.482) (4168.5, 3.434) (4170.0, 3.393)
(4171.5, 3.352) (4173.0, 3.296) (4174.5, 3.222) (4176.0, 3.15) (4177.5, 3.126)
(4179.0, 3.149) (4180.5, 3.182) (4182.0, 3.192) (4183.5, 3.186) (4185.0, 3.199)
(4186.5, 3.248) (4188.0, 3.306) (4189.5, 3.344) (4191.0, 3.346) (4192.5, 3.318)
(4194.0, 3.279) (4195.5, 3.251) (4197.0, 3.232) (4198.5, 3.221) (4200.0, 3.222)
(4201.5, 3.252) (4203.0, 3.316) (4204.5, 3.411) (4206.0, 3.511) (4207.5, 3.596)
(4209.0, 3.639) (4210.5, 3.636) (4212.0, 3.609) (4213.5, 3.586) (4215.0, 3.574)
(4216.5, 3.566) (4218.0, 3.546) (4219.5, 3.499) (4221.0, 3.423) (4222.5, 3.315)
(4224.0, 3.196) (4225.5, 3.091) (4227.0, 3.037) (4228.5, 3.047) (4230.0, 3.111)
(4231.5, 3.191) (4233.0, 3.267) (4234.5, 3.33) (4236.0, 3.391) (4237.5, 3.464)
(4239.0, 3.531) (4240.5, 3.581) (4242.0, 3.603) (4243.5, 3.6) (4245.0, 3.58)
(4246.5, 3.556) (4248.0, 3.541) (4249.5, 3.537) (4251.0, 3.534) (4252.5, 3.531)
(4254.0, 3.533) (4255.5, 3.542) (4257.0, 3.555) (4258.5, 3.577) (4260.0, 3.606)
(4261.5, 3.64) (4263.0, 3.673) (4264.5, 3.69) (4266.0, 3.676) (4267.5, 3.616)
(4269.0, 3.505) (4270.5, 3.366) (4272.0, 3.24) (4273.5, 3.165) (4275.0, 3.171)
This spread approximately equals 0.39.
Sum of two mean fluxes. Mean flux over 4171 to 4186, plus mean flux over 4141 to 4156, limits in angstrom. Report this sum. 6.51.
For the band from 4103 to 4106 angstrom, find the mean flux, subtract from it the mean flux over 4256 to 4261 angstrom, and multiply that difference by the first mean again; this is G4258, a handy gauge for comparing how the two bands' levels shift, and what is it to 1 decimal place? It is -1.2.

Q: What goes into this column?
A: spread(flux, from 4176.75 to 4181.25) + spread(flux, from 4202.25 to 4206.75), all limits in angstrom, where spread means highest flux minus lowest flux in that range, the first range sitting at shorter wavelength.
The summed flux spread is 0.25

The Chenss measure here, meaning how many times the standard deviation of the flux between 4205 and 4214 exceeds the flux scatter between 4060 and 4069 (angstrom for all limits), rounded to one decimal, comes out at 0.9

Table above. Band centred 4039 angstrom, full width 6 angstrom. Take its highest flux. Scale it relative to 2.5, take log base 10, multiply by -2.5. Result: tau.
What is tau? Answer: -0.334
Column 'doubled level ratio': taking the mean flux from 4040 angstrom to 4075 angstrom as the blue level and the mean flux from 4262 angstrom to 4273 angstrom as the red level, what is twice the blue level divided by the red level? 1.91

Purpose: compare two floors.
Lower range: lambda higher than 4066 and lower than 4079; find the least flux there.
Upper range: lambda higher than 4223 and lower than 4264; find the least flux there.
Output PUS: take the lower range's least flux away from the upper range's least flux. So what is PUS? -0.16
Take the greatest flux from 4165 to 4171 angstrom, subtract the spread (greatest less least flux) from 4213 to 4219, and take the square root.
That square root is 1.86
